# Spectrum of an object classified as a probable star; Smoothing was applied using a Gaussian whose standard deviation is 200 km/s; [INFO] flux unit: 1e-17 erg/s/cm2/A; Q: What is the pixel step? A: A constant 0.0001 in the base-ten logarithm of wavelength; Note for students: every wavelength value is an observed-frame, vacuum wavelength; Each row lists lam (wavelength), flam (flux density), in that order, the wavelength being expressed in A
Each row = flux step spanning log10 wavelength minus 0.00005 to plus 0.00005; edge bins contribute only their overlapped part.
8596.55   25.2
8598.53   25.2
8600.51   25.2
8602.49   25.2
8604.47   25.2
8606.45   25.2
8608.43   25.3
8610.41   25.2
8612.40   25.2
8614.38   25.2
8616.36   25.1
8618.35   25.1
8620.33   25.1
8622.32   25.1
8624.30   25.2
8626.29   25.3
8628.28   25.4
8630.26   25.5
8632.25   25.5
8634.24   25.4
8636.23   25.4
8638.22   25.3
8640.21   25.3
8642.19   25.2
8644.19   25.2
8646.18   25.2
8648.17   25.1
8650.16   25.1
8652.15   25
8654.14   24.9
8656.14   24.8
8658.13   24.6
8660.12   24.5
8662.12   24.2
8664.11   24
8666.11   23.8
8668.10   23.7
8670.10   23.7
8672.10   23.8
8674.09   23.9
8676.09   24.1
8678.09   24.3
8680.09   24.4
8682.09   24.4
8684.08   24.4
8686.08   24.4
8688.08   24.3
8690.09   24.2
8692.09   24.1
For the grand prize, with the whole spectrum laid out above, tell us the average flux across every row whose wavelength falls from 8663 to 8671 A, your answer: 23.8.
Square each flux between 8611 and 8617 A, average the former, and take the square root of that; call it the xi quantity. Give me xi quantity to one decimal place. 25.2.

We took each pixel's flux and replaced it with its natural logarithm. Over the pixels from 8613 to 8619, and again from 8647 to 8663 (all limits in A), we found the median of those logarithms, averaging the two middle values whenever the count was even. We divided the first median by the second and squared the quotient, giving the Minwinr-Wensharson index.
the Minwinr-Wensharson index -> 1.01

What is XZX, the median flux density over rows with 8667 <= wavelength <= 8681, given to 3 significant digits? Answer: 23.9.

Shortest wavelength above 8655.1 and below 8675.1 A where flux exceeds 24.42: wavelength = 8656.14 A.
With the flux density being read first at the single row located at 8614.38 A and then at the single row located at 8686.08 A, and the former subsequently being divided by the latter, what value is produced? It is 1.03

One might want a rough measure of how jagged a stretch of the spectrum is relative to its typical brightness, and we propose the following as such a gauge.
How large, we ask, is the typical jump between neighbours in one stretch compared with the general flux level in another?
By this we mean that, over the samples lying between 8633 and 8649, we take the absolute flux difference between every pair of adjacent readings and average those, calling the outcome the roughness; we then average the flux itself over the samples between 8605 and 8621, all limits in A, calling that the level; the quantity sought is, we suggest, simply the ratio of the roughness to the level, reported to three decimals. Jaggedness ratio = 0.002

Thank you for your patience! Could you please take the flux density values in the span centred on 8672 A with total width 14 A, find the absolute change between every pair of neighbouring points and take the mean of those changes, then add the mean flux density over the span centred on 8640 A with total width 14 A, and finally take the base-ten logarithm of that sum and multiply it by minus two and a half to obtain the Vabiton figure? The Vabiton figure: -3.51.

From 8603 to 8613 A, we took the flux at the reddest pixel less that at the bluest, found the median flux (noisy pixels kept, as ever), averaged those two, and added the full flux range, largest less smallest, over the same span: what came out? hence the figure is 12.7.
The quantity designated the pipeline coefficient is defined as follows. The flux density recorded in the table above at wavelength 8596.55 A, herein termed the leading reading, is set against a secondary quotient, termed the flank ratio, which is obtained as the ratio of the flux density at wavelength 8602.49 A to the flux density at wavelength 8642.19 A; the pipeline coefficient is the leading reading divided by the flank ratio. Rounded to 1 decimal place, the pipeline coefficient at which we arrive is 25.2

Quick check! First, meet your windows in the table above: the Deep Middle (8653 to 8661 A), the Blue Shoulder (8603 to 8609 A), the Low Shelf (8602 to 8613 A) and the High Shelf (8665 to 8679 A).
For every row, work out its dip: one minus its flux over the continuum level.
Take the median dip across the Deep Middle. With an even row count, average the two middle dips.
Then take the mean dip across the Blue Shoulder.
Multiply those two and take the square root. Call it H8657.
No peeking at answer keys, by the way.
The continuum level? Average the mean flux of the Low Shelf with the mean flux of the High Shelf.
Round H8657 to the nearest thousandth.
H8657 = 0.013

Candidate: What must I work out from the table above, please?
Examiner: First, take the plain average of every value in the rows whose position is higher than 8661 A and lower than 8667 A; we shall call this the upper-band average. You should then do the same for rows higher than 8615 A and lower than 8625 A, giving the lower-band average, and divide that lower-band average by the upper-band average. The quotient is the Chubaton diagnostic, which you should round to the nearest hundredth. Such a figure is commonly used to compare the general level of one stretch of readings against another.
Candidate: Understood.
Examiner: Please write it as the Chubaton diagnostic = 1.05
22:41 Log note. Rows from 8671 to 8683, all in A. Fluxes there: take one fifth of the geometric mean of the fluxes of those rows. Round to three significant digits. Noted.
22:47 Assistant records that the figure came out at 4.83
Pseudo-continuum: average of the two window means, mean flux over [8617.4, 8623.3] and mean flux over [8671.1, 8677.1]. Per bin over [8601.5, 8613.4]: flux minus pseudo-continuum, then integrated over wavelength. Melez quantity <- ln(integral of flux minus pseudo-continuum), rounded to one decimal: 2.1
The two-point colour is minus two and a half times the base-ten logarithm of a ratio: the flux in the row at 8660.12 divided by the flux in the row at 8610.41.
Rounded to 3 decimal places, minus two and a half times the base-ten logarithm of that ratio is 0.031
